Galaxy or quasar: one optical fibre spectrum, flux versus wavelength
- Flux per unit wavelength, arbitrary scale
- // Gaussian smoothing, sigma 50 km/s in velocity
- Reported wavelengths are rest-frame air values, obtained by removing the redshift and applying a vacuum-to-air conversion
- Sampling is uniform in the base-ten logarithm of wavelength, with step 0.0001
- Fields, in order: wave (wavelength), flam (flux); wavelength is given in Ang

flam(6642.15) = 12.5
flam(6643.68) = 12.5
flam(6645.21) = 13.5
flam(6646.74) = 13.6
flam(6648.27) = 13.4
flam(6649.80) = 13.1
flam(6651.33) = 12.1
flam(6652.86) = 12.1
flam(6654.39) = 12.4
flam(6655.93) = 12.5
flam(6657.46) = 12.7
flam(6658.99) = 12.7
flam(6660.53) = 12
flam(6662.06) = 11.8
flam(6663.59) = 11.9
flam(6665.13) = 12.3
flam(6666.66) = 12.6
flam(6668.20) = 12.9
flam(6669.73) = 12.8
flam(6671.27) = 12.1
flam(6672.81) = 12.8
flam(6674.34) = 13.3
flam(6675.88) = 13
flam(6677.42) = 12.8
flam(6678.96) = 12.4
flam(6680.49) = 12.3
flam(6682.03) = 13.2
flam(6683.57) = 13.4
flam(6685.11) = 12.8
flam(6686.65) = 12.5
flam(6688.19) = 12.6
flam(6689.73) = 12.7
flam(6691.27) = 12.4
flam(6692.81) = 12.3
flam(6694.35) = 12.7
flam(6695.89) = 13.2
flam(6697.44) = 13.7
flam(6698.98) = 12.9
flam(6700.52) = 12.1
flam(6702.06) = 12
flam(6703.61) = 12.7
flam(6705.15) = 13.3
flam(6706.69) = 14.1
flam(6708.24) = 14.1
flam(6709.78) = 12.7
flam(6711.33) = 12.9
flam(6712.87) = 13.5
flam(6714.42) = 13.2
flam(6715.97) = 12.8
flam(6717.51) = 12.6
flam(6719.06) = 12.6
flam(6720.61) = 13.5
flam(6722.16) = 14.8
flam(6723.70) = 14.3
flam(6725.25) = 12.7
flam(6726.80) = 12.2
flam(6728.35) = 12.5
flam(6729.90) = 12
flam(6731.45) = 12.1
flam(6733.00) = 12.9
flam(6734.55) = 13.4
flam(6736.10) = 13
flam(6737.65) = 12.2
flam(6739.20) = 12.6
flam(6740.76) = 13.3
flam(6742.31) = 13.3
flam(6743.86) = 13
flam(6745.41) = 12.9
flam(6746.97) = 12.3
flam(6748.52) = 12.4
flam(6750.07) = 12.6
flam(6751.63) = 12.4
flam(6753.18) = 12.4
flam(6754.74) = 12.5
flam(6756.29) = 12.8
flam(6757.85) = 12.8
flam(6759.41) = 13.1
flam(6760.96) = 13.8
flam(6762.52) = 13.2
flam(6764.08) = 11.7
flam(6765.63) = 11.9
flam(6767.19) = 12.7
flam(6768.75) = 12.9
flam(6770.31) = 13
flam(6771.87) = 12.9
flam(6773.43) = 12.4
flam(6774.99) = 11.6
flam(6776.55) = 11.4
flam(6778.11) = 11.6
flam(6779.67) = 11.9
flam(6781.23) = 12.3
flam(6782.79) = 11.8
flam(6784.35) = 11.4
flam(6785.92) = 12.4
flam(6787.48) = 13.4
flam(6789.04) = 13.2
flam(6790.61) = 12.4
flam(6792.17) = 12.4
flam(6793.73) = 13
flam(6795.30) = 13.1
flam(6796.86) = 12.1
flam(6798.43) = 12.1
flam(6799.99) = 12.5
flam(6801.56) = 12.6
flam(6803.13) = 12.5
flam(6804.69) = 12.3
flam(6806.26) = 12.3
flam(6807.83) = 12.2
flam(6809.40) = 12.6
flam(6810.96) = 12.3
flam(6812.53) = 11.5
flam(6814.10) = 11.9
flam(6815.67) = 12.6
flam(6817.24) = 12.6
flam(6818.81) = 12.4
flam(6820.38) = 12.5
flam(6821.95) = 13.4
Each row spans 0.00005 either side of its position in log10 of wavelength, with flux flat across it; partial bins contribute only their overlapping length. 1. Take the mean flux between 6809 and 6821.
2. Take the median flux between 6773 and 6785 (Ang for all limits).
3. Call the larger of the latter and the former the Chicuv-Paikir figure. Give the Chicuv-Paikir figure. 12.3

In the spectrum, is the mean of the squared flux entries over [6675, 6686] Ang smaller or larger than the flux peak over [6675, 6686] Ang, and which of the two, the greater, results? 165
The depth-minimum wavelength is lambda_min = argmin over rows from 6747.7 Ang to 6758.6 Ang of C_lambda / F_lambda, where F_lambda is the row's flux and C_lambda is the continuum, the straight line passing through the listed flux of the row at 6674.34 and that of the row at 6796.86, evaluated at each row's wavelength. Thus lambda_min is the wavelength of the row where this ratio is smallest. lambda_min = 6757.85 Ang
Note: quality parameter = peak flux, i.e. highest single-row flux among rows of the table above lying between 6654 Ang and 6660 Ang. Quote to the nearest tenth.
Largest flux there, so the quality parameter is 12.7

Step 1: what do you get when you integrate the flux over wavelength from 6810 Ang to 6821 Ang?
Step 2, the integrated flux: 135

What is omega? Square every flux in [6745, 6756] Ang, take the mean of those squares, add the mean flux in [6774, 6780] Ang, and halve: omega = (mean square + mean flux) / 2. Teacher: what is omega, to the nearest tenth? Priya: 84.0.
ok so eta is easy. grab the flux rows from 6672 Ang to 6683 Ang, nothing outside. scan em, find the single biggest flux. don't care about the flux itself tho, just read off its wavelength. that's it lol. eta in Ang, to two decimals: 6674.34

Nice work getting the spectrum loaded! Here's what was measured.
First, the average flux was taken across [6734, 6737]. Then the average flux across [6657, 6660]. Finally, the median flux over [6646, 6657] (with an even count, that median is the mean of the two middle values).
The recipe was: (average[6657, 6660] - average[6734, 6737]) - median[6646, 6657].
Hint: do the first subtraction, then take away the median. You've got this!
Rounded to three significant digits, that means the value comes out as -13.0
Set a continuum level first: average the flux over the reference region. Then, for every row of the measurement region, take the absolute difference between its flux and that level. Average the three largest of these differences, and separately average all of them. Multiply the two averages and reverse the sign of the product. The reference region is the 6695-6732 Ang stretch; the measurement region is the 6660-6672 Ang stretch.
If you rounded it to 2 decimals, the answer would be -0.81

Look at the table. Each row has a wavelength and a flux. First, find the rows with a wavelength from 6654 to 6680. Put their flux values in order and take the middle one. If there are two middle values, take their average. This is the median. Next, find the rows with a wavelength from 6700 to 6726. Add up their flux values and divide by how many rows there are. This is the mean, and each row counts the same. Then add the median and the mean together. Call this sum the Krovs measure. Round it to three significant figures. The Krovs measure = 25.8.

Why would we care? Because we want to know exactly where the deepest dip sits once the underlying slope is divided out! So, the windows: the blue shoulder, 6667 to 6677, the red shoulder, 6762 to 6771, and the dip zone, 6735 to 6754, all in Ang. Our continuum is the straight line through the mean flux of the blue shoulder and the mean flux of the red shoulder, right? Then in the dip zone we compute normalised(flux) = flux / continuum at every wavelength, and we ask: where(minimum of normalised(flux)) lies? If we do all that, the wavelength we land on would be 6737.65 Ang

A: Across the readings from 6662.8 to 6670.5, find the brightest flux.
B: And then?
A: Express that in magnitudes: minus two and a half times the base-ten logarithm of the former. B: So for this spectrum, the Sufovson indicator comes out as -2.78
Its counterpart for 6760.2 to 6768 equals -2.85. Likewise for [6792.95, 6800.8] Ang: -2.79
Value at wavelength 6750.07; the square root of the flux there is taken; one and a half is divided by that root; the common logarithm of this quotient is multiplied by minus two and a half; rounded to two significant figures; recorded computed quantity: 0.94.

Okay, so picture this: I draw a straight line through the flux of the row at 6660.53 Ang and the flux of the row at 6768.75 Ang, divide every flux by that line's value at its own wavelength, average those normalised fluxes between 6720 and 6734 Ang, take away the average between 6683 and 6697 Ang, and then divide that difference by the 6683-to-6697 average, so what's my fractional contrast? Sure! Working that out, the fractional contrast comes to -0.004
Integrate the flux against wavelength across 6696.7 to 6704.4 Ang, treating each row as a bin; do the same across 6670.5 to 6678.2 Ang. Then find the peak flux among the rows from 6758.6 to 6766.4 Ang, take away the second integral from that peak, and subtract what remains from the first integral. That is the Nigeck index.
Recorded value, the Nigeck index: 182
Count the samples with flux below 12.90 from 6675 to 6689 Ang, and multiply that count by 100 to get 600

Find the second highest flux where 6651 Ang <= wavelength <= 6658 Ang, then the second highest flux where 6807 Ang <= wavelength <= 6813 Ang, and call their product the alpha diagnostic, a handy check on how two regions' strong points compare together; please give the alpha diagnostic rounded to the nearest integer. 154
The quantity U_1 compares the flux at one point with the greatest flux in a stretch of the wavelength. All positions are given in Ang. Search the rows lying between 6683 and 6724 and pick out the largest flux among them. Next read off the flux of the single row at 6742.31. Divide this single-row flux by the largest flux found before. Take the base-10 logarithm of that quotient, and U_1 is -0.046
